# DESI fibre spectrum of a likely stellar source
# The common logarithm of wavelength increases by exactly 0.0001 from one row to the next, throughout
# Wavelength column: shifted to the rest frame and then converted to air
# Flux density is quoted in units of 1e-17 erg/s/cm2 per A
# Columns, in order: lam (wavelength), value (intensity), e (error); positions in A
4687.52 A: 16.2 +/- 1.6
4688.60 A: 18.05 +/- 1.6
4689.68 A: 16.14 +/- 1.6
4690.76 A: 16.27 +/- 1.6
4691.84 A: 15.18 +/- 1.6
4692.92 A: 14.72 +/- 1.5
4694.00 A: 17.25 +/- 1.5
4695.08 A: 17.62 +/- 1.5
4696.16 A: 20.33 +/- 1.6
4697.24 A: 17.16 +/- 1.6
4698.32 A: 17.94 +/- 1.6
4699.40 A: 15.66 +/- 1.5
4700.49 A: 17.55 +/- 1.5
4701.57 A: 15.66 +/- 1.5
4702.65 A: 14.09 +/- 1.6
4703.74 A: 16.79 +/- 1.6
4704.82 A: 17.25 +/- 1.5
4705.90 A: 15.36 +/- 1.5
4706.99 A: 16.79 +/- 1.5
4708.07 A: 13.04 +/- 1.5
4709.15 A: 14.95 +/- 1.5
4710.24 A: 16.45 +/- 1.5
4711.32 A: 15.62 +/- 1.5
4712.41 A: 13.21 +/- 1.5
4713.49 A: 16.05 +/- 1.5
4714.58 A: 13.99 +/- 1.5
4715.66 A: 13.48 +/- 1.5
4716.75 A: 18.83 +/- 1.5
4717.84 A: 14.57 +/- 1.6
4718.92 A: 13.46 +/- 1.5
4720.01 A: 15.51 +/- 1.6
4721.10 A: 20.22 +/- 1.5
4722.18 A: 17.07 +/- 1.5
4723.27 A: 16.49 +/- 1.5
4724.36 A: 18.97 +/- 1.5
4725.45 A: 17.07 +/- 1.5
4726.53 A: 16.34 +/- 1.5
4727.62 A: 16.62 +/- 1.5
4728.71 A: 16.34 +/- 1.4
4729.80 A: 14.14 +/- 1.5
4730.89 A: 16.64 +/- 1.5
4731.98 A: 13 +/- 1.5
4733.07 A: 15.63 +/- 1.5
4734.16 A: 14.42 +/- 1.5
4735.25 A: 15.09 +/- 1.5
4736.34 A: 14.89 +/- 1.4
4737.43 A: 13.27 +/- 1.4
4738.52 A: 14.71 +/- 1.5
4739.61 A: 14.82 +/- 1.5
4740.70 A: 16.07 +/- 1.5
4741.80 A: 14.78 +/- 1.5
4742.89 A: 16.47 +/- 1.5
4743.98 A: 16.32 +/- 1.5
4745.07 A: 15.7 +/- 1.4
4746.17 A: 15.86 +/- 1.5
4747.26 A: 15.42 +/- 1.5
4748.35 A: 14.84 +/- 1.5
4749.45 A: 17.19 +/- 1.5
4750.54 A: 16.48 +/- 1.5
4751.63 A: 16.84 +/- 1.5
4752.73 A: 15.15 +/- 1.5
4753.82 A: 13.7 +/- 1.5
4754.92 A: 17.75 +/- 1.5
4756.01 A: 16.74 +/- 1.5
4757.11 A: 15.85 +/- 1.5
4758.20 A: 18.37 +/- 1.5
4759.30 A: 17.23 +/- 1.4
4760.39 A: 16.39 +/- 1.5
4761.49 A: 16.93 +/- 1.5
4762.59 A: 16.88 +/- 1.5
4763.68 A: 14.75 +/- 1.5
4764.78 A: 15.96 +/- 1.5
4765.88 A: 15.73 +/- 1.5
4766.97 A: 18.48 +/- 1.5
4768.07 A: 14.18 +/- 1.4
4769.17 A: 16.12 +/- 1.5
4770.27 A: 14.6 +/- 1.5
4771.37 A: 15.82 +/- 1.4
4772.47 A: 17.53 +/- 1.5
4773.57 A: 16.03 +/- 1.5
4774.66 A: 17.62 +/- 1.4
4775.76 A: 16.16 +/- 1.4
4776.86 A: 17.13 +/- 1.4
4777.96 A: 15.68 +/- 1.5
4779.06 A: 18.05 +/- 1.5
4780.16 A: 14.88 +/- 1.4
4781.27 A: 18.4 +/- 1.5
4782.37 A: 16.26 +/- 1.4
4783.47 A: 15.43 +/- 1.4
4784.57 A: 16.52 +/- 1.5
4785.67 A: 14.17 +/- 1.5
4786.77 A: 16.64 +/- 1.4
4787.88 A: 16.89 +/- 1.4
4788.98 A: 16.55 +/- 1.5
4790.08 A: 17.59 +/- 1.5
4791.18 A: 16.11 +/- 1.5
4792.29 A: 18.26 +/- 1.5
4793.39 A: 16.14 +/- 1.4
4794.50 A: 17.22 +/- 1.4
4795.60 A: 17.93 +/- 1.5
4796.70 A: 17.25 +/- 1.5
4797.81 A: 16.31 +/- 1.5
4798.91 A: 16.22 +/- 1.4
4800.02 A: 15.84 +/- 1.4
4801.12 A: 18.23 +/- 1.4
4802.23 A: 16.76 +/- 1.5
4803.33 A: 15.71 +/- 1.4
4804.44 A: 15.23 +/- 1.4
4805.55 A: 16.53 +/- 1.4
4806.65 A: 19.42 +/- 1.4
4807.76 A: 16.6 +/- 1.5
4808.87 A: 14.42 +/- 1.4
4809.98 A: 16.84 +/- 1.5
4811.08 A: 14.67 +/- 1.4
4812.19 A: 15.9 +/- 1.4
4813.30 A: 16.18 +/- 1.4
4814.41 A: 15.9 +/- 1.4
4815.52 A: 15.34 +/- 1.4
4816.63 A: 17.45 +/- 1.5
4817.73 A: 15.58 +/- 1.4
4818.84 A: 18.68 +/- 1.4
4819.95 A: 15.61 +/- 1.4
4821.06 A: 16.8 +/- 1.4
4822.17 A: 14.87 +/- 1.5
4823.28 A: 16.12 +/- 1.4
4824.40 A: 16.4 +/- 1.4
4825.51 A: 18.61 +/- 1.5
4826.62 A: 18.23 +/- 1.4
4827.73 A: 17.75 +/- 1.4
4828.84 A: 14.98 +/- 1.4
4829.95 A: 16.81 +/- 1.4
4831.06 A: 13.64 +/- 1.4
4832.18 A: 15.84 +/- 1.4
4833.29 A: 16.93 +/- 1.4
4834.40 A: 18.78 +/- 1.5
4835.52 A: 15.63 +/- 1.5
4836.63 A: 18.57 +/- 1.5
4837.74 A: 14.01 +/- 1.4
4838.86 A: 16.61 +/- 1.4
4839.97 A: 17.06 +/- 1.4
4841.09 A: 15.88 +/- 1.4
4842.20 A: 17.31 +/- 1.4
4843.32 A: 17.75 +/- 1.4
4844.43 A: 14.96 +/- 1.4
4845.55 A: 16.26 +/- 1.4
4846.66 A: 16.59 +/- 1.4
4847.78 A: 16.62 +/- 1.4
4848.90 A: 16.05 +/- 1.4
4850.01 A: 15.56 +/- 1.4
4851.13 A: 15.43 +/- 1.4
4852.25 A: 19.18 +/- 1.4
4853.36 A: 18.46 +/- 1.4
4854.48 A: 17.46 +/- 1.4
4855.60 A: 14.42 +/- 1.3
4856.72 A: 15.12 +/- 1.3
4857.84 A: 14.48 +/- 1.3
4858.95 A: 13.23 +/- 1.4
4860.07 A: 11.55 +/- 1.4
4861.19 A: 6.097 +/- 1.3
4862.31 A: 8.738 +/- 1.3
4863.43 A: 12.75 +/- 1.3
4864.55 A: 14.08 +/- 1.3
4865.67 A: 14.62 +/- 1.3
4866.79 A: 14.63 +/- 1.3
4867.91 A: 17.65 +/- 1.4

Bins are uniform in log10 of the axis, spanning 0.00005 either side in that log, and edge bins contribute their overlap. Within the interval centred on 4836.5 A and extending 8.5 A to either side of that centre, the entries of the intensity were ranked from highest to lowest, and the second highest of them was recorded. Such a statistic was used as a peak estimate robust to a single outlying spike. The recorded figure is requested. 18.57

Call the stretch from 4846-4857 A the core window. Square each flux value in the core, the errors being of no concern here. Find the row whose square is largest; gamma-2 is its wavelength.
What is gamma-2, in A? 4852.25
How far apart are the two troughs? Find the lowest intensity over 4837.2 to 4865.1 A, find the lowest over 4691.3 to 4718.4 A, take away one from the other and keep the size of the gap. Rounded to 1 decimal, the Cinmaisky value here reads 6.9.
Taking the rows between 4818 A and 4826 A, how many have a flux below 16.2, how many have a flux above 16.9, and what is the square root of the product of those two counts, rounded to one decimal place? 2.4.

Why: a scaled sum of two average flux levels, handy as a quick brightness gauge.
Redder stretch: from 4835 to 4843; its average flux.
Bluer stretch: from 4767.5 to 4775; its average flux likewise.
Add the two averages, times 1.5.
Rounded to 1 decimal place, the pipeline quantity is 48.6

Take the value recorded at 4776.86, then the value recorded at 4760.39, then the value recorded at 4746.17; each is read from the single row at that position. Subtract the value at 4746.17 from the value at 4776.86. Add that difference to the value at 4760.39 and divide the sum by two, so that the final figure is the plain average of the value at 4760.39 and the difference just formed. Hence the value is 8.8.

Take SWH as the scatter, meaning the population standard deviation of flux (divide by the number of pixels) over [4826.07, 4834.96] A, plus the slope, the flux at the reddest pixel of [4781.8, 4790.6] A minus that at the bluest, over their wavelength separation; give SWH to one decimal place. 1.8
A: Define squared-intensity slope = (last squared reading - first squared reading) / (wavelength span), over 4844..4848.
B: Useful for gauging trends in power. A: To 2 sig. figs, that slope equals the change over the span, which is 16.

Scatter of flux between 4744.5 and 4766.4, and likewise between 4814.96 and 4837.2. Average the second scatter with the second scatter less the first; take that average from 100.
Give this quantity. 99.1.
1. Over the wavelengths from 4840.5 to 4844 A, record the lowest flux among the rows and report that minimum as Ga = 15.88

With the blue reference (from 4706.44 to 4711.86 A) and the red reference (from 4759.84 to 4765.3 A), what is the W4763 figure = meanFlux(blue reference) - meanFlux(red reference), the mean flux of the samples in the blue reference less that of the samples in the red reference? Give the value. -0.8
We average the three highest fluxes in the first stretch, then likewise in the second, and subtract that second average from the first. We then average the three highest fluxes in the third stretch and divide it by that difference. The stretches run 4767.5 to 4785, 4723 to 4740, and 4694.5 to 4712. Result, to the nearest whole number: 40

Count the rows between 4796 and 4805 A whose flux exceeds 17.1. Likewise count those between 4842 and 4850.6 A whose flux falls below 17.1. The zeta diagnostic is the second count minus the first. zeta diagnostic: 4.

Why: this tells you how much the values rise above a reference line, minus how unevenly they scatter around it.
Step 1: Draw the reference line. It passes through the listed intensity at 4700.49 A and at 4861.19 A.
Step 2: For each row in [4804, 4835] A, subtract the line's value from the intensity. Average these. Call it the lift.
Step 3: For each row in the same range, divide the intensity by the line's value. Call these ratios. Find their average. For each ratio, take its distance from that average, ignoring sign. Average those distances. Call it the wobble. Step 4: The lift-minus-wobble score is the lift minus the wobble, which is 7.2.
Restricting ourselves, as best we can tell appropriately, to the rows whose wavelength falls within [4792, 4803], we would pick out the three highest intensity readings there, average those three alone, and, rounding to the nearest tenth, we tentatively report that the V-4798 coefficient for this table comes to 18.1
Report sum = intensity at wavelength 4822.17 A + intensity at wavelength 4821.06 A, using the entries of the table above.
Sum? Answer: 31.7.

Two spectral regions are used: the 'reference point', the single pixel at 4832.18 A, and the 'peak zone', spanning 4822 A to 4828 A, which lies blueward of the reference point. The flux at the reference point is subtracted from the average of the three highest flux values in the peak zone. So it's 2.4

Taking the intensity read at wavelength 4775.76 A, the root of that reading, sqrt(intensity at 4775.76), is 4.0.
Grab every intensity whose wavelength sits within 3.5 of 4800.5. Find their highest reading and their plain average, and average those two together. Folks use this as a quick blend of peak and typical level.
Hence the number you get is 17.4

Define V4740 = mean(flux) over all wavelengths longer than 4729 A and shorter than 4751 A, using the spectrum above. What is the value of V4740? 15.3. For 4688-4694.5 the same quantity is 16.3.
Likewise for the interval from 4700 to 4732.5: 15.9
